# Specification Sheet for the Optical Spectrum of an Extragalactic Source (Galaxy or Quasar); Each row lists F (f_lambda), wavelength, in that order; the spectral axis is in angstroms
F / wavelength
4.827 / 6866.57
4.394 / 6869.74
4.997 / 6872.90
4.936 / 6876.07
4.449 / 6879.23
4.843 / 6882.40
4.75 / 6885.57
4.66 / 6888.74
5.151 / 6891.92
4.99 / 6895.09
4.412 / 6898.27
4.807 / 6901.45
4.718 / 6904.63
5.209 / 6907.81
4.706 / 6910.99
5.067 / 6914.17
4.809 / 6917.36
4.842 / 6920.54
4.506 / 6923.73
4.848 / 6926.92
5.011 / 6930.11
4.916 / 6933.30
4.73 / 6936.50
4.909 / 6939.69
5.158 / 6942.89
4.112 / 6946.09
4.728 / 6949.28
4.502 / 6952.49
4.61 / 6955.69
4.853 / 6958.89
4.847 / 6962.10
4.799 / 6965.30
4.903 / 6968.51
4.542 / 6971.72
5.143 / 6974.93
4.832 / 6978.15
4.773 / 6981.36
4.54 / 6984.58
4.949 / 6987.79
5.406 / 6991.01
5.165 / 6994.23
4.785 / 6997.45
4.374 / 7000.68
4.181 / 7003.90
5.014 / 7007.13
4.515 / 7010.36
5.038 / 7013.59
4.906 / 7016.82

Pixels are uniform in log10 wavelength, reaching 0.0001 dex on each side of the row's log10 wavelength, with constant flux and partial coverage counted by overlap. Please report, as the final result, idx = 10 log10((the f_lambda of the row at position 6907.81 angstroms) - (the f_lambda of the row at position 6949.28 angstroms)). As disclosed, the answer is -3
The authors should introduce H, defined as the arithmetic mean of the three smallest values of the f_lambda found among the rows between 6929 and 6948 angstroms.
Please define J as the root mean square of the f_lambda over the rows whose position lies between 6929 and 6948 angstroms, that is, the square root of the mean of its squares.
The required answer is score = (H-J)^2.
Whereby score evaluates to 0.05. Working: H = 4.58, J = 4.818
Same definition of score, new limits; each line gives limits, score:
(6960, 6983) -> 0.02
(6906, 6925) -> 0.04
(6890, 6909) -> 0.06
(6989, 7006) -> 0.13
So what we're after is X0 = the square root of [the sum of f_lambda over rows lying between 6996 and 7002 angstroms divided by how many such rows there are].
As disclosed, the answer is 2.14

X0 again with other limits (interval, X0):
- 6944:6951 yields 2.10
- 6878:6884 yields 2.16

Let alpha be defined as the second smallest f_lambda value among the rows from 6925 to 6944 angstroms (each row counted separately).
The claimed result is 4.848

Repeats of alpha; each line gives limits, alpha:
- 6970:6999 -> 4.542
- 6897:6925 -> 4.506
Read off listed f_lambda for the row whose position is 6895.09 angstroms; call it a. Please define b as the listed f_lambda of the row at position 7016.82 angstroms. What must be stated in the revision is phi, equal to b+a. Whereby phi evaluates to 9.90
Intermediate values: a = 4.99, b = 4.906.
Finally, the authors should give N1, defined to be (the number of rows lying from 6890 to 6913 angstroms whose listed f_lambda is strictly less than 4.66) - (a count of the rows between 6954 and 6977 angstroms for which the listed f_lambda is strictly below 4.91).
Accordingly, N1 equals -5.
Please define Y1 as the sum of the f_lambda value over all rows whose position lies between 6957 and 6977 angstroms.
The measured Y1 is 29.1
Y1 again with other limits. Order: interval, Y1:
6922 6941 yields 28.9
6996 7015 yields 27.9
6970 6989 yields 28.8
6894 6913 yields 28.8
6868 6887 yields 28.4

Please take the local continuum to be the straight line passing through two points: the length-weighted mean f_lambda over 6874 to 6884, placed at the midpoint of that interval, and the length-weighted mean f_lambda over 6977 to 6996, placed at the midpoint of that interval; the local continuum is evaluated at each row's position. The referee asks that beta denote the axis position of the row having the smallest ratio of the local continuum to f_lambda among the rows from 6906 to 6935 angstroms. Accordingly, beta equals 6907.81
